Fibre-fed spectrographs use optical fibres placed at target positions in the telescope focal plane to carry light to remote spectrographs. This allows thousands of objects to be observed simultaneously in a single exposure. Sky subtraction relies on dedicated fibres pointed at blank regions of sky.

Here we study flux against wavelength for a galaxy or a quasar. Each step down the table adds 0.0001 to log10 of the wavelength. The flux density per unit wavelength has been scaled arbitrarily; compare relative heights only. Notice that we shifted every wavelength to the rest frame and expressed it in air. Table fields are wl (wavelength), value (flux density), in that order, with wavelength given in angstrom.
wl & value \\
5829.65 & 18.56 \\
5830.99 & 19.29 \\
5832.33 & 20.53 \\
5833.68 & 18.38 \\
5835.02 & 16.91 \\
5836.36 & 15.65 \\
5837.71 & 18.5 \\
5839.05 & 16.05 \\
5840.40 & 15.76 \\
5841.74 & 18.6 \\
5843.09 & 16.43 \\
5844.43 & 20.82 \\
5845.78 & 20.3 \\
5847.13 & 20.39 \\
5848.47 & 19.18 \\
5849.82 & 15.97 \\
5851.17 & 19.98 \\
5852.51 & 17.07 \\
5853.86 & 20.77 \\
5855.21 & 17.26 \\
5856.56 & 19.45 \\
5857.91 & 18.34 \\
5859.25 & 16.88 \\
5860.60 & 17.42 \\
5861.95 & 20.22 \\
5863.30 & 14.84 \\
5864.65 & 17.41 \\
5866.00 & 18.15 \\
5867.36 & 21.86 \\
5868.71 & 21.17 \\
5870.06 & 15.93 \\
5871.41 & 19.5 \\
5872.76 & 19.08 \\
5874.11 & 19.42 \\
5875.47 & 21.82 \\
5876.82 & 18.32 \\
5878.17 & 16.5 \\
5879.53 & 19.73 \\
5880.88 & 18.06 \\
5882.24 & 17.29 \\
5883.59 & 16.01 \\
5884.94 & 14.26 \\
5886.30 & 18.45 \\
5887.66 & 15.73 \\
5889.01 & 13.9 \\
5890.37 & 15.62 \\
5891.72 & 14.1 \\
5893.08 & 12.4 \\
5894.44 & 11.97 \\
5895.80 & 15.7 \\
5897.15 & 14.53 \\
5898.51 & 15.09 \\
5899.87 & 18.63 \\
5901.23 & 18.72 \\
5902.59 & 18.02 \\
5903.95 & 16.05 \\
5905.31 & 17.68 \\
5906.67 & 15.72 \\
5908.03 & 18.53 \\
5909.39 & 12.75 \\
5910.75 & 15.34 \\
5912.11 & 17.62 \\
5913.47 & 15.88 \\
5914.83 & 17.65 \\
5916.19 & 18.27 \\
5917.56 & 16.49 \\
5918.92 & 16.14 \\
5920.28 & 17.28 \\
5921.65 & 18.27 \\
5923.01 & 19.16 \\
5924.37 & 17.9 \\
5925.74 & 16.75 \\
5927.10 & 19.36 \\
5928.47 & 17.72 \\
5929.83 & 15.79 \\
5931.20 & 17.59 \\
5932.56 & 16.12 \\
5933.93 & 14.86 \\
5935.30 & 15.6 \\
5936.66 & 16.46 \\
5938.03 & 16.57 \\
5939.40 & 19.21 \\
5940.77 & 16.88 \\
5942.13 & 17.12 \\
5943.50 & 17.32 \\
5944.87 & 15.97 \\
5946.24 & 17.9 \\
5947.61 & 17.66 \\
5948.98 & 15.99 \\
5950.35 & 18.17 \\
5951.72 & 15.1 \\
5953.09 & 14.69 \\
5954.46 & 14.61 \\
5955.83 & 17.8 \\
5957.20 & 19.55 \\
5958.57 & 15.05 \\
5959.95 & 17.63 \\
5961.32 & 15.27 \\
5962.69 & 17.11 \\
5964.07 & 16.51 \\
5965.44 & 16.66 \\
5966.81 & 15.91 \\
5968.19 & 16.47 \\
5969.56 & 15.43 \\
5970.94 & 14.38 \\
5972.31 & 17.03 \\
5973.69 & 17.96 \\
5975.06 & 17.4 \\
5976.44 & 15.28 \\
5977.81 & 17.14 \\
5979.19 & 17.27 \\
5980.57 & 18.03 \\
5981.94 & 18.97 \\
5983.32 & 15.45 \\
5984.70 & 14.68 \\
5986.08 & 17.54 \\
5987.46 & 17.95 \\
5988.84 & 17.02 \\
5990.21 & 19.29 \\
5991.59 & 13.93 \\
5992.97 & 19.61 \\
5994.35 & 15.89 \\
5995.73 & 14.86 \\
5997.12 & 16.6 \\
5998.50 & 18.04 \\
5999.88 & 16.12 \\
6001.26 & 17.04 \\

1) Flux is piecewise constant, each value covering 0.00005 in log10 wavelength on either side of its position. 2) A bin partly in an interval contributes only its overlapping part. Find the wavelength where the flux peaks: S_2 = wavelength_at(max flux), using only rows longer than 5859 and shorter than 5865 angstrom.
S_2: 5861.95 angstrom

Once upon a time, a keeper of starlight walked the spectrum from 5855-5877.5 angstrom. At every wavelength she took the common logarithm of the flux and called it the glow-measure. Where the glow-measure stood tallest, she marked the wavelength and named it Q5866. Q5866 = 5867.36 angstrom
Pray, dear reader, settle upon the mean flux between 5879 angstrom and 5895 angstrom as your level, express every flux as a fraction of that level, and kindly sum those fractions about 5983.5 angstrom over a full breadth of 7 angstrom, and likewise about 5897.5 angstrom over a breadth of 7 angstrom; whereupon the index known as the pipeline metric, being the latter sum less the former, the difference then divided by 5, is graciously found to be -0.11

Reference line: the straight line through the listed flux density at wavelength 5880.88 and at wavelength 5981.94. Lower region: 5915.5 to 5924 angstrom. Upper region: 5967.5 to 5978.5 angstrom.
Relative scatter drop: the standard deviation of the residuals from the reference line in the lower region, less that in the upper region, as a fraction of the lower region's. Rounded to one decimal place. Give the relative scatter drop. -0.1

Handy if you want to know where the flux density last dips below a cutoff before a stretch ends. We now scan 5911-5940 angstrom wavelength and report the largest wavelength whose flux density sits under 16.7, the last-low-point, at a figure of 5938.03 angstrom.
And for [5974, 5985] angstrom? 5984.70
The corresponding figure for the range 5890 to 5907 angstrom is 5906.67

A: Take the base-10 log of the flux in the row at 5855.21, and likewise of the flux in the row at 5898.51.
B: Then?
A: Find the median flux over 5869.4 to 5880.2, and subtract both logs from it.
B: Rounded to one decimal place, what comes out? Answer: 16.8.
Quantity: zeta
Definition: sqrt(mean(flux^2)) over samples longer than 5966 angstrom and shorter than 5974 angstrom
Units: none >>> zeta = 16.2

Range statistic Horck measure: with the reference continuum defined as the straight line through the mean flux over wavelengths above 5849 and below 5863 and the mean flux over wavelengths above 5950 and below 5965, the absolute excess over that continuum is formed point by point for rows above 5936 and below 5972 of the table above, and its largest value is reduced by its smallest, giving 3.0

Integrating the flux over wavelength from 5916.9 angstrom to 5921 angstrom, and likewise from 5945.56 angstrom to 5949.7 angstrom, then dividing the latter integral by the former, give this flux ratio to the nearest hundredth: 1.04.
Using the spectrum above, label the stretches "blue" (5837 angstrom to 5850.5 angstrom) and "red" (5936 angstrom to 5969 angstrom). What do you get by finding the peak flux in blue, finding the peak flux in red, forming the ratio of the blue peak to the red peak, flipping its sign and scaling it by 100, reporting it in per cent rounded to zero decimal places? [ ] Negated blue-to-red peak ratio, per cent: -106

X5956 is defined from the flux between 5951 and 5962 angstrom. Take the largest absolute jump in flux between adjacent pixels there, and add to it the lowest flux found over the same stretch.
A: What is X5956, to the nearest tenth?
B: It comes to 19.1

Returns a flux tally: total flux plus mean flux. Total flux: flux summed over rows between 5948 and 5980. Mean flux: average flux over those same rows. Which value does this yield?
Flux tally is 395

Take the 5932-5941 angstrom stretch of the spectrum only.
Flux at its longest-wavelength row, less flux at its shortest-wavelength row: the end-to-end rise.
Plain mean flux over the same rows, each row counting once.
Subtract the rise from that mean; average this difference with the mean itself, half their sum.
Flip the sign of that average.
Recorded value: -16.1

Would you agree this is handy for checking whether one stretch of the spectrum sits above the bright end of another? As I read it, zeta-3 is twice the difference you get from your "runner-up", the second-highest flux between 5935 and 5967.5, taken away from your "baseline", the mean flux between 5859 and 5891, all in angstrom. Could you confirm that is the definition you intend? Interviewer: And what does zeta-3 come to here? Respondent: -3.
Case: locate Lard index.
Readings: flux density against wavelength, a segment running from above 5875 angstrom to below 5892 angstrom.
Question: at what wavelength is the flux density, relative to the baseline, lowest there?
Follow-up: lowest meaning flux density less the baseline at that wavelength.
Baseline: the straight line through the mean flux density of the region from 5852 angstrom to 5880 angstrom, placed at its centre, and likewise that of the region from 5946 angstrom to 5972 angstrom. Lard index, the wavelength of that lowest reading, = 5889.01 angstrom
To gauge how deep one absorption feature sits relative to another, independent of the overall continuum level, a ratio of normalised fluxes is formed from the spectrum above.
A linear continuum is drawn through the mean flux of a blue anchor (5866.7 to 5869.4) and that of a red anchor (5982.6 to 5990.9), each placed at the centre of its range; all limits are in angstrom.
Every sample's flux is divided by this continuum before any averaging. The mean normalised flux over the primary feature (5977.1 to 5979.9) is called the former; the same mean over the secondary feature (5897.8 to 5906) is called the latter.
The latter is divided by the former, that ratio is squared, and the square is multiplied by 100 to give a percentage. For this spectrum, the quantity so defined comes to 75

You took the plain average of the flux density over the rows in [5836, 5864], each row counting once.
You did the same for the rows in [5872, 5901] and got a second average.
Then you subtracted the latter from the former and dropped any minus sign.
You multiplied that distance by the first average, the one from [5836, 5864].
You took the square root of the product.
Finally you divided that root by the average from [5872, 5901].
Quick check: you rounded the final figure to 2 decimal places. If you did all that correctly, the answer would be 0.32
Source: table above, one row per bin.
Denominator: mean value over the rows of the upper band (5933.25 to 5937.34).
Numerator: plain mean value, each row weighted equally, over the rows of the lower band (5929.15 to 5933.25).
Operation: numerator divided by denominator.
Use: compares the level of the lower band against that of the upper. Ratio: 1.05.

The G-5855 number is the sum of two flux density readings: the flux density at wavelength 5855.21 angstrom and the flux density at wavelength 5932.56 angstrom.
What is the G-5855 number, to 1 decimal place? 33.4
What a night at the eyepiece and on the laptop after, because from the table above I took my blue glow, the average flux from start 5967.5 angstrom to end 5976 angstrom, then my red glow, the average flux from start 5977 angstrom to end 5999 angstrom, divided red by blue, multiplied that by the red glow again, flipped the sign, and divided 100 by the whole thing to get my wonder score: -5.7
